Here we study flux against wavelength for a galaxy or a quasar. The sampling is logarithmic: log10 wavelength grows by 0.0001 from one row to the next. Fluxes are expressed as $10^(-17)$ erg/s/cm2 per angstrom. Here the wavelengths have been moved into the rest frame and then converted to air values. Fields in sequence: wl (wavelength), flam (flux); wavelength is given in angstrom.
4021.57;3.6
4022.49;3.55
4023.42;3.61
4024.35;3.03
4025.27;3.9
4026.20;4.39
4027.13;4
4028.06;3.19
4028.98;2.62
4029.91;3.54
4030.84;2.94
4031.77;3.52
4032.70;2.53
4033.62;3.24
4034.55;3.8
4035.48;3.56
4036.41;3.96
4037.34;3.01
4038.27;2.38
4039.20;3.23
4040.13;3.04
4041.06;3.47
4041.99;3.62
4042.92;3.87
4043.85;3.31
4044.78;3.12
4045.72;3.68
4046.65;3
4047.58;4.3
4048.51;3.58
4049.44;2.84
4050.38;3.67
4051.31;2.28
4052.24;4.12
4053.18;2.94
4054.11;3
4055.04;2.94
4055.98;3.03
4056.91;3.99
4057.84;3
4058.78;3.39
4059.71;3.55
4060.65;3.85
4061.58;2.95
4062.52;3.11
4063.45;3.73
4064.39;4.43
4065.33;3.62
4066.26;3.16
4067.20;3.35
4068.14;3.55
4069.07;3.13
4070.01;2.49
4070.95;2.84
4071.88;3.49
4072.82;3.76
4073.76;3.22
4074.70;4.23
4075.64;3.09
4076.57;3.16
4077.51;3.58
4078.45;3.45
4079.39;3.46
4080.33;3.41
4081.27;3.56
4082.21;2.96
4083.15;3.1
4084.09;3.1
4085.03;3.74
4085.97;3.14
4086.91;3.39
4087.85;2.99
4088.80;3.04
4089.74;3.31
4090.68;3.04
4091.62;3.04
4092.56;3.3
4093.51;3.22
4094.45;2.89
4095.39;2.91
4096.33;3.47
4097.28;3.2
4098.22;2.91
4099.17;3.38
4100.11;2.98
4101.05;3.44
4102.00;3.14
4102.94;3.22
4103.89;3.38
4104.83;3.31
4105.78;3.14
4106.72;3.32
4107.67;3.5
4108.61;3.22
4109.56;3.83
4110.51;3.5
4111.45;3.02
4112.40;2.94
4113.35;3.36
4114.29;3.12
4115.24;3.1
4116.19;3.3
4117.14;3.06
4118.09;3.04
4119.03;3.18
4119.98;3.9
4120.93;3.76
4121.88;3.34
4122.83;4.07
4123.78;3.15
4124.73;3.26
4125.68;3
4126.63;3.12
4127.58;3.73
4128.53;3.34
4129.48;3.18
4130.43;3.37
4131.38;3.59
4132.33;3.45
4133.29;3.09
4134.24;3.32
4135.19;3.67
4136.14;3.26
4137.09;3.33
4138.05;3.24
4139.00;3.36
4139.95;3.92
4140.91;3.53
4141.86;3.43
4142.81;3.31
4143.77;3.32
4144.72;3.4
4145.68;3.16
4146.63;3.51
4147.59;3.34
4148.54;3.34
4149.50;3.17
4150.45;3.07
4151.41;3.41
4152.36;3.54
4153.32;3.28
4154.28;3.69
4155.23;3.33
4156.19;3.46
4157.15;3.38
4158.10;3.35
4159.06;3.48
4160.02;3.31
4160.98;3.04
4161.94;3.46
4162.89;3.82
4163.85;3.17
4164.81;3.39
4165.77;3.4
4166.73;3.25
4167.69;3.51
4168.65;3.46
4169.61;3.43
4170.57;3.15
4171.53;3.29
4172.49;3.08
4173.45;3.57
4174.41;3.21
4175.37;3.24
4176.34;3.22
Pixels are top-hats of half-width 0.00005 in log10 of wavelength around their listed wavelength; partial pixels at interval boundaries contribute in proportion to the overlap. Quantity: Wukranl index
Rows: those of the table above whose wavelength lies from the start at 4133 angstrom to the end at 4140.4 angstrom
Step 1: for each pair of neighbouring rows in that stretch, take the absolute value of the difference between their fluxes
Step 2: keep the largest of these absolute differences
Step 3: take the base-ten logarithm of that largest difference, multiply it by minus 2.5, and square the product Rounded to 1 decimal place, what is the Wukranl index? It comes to 0.4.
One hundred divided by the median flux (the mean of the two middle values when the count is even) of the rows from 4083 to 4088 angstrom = 32.1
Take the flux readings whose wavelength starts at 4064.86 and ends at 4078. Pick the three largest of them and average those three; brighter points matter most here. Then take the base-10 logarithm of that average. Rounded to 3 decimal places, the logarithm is 0.588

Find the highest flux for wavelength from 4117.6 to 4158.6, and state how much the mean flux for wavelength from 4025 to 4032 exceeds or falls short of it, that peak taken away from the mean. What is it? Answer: -0.6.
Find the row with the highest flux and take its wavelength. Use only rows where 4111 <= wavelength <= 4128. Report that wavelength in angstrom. 4122.83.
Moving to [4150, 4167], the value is 4162.89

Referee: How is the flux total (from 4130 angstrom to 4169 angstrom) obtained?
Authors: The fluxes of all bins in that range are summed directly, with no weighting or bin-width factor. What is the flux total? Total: 139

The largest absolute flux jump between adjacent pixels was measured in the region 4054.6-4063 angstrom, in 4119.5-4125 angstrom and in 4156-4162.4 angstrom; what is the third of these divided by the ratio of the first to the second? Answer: 0.39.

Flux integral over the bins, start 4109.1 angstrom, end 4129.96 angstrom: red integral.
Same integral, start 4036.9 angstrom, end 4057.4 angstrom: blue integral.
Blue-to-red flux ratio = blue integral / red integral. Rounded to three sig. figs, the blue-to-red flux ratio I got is 0.971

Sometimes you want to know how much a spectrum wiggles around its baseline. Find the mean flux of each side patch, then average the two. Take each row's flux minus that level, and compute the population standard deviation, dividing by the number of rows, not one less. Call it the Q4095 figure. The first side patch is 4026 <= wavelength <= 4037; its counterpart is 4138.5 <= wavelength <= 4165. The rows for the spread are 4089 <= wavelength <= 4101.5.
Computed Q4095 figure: 0.20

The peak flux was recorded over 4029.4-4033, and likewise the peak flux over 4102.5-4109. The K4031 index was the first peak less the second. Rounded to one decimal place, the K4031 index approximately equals 0.0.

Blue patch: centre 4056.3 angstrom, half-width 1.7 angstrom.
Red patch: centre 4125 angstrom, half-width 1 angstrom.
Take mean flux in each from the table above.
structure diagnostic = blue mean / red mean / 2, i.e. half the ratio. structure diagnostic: 0.52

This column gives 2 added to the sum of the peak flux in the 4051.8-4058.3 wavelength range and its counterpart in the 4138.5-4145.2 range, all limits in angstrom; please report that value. 10.0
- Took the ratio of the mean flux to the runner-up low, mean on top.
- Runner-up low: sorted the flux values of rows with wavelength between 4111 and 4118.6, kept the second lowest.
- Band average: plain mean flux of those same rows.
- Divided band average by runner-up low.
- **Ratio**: 1.03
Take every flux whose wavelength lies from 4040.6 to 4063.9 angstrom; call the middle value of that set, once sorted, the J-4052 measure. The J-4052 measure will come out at 3.39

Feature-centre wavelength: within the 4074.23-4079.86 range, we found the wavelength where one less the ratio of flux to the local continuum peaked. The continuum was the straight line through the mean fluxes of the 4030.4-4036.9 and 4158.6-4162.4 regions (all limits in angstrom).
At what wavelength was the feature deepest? 4075.64 angstrom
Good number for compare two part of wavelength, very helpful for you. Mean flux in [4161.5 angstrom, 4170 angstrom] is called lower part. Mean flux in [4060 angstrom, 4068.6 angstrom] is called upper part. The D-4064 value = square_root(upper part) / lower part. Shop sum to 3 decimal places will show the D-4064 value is 0.547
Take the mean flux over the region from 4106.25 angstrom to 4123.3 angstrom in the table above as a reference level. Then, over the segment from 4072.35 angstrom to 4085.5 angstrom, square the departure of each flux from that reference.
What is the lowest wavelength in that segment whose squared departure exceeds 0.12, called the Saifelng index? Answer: 4072.82 angstrom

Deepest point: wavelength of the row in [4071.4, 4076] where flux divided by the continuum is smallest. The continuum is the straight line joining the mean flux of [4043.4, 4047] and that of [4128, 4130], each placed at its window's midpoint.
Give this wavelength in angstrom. 4075.64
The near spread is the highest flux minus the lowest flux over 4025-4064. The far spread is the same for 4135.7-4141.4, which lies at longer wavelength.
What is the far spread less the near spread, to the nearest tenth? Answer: -1.4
